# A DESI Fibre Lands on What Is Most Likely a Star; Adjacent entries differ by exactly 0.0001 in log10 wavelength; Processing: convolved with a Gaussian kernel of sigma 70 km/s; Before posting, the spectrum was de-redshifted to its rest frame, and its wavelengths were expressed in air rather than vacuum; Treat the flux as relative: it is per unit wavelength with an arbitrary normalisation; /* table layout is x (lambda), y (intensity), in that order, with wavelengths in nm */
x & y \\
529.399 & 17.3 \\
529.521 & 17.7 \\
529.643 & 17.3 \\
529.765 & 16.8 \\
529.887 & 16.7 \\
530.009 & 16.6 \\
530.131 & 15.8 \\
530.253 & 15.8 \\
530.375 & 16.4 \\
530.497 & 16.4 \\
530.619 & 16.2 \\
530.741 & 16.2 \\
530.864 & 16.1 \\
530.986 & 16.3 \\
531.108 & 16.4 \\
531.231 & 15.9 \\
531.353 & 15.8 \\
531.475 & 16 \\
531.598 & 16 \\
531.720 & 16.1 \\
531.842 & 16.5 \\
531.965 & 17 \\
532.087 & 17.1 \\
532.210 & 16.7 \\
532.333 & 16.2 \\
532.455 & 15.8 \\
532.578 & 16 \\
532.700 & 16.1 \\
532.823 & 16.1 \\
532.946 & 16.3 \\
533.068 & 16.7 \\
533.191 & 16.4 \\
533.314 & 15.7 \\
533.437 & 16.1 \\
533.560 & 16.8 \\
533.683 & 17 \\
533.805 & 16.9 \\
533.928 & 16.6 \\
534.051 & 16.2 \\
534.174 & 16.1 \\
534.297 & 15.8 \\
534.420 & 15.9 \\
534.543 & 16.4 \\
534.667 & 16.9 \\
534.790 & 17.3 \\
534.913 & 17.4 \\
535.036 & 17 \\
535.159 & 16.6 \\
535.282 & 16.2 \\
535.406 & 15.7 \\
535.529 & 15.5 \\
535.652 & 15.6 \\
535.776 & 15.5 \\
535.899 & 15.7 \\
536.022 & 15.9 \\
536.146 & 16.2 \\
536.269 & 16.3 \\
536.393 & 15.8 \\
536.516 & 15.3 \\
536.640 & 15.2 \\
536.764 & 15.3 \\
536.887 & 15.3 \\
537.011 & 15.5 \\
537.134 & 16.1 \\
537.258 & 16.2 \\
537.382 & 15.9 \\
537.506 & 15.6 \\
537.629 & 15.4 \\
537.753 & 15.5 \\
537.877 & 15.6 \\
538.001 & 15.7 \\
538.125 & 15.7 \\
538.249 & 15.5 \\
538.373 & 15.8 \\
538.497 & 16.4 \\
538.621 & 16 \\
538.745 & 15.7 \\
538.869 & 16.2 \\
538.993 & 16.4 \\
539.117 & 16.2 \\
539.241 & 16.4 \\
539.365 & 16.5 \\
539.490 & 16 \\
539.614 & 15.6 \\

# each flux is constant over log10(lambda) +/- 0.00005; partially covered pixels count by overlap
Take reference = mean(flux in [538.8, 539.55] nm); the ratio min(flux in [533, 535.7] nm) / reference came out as 0.95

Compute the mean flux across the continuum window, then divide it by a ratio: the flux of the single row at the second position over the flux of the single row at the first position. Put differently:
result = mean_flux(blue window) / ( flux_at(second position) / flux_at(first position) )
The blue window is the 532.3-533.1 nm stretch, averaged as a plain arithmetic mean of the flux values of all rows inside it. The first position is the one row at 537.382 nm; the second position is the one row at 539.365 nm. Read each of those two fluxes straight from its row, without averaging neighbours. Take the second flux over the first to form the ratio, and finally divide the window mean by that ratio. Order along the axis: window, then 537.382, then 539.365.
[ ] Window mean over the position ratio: 15.6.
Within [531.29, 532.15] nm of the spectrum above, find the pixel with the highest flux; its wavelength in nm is 532.087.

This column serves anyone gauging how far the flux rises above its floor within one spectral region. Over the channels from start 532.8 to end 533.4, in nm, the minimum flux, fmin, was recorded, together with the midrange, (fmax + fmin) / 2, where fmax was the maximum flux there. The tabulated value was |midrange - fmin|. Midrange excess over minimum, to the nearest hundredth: 0.50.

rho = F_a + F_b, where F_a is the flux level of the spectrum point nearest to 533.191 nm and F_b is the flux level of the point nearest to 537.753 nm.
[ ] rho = 31.9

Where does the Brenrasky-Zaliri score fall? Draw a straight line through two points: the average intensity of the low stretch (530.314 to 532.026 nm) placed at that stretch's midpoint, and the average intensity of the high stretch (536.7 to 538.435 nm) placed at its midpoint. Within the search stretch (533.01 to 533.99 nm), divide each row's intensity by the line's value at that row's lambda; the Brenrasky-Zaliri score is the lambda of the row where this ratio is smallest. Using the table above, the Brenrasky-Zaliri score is 533.314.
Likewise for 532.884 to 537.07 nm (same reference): 536.640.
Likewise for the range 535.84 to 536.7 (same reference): 536.640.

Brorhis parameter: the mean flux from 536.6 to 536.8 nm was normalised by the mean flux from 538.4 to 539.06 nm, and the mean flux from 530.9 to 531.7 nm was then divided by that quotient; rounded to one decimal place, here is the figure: 17.0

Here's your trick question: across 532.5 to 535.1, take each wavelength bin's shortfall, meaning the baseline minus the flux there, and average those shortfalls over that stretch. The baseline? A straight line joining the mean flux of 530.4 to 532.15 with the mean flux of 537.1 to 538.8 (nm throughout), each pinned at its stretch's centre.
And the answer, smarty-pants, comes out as -0.36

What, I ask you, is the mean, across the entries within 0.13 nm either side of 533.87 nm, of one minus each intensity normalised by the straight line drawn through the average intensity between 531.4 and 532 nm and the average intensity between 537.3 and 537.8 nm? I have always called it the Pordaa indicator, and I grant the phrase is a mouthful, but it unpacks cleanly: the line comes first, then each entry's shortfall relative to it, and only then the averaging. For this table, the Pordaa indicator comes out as -0.043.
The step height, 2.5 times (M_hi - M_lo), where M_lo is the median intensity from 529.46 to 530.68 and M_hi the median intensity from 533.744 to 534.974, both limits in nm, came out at 0.0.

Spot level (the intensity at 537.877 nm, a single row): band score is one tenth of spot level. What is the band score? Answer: 1.56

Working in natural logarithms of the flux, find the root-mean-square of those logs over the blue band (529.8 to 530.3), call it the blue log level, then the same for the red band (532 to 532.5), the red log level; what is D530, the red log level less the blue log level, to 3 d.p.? 0.014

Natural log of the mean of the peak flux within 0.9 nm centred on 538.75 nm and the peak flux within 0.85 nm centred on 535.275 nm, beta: 2.83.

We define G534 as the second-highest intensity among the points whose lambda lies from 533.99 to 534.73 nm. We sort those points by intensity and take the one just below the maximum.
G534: 16.4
